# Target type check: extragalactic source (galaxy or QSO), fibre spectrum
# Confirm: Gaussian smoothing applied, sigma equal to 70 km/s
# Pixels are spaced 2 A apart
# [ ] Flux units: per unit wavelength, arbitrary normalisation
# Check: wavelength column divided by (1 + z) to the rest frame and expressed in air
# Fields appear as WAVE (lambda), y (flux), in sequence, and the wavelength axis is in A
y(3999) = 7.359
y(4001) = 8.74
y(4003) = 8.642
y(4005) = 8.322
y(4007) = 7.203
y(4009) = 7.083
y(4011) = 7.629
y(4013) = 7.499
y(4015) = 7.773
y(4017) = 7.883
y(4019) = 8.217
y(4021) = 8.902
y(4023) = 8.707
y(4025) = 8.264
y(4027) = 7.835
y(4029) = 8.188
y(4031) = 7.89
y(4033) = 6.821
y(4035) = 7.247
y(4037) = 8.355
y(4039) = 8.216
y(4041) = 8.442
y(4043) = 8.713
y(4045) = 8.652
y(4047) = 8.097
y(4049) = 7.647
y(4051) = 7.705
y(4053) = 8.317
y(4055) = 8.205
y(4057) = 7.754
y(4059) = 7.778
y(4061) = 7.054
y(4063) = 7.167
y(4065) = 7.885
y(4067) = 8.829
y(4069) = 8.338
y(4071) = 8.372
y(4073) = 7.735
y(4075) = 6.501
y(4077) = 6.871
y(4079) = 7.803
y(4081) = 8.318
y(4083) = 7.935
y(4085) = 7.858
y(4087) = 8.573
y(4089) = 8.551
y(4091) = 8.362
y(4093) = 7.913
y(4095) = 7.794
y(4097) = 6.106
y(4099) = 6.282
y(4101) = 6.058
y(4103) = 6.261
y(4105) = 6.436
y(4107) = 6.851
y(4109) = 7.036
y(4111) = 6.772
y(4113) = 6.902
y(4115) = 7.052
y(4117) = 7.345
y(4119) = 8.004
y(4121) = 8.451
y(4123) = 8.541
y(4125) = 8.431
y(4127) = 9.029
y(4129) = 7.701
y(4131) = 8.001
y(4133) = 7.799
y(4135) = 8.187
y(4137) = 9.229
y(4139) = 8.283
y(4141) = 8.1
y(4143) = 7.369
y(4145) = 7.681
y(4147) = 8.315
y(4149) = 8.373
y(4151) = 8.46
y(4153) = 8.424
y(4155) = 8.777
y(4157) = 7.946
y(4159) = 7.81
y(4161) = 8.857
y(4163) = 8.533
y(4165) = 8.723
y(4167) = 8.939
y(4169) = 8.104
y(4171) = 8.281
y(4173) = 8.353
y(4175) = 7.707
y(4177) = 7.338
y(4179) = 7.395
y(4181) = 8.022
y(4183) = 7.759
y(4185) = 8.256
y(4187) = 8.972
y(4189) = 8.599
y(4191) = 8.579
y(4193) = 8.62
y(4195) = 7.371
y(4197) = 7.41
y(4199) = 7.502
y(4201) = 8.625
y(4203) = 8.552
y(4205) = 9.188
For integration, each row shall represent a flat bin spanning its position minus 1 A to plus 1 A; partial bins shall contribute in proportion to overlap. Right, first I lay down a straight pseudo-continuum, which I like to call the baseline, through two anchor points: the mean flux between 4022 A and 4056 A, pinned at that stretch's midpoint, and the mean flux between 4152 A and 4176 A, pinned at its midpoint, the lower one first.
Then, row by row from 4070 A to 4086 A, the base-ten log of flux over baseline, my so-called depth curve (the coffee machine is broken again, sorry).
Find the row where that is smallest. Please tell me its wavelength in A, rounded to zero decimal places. 4075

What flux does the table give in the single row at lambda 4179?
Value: 7.395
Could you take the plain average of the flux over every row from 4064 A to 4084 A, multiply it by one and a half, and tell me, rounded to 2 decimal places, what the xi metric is 11.79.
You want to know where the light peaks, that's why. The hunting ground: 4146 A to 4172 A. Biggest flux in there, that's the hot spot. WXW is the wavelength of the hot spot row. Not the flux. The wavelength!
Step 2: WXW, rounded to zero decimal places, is 4167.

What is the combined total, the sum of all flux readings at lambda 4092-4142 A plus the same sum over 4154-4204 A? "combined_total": 394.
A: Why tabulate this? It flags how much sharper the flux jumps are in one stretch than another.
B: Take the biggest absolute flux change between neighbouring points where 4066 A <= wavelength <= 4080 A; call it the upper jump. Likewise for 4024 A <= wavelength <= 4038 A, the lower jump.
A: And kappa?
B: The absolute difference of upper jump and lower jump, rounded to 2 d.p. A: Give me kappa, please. 0.13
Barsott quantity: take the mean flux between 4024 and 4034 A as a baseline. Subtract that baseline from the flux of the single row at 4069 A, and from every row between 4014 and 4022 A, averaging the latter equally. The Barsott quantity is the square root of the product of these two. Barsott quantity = 0.46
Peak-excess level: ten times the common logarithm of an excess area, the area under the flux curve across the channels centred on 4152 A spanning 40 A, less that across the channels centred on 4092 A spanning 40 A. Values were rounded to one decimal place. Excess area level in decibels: 16.1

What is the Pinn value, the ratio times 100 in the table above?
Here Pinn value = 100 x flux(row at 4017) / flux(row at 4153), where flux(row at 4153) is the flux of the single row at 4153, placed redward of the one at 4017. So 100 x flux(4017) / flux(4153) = 94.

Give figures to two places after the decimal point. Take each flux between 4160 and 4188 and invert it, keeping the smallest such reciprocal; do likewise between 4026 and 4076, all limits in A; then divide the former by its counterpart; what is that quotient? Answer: 0.98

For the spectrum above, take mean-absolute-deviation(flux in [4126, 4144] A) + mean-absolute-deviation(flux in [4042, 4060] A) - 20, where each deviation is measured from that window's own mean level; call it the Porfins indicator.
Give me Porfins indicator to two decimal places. -19.23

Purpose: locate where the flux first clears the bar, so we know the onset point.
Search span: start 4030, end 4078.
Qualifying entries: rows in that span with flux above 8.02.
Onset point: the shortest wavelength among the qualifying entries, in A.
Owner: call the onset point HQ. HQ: 4037 A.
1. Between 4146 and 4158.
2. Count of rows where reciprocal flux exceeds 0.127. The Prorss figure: 0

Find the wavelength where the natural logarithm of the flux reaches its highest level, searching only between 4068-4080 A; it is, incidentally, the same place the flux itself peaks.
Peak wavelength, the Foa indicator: 4071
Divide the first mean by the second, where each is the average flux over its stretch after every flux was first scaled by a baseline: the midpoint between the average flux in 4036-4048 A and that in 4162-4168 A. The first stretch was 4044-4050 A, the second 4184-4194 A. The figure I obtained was 0.95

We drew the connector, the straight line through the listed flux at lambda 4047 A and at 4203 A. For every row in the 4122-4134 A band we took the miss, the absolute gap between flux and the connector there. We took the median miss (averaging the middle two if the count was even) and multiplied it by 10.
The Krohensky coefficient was 4.4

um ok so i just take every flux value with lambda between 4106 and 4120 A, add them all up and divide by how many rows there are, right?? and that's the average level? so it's 7.1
